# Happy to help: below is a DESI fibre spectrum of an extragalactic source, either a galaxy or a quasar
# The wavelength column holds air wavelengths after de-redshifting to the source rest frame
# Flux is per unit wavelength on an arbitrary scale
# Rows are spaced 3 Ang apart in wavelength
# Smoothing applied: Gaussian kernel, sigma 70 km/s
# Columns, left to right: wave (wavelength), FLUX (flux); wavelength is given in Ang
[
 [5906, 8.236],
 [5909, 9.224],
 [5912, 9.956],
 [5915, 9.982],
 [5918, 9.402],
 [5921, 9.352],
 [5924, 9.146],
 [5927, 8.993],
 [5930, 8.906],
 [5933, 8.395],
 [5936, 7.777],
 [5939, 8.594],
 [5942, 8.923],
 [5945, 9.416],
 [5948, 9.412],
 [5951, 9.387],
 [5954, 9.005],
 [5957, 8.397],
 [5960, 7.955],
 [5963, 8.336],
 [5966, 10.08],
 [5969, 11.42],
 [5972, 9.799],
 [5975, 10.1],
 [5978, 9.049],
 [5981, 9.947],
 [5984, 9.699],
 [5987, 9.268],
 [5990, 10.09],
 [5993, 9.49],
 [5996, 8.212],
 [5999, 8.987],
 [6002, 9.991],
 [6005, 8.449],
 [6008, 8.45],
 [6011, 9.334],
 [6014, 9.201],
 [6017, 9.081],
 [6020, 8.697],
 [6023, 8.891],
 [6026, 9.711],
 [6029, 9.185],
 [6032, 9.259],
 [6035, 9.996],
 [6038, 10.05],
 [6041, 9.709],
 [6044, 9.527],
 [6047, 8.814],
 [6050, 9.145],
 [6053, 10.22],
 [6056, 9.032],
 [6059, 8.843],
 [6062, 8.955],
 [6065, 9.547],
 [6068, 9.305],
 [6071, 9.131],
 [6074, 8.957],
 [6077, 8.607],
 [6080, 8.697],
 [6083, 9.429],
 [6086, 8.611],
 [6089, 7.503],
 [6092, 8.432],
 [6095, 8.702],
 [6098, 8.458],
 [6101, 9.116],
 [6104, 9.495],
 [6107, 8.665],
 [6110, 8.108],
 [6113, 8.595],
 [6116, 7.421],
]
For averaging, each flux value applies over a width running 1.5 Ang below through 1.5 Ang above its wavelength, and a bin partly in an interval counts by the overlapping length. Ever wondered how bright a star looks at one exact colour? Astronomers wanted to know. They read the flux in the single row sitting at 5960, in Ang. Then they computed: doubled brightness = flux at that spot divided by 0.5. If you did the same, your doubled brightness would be 15.9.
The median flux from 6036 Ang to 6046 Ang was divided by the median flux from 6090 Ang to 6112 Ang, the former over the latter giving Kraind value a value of 1.12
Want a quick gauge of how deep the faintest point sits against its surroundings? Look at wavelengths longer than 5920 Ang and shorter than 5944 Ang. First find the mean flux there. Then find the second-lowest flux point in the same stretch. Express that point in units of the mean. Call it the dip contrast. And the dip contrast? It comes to 0.958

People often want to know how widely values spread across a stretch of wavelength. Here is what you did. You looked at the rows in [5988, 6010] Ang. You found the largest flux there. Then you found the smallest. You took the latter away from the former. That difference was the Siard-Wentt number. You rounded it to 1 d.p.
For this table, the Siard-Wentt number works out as 1.9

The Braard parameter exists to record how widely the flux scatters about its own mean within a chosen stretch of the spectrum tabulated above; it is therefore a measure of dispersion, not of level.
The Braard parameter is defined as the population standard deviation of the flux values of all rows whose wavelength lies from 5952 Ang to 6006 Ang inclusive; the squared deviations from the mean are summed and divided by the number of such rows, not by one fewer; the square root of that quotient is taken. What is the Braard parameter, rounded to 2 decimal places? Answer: 0.86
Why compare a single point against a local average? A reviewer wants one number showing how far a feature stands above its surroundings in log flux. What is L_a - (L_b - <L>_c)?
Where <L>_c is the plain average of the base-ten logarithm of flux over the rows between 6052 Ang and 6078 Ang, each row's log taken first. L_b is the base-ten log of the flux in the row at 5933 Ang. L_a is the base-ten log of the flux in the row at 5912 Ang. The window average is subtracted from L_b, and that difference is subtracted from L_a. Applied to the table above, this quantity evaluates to 1.04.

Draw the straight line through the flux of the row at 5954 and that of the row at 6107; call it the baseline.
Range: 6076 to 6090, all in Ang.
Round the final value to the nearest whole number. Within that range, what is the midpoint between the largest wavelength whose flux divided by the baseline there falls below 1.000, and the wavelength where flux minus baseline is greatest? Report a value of 6086 Ang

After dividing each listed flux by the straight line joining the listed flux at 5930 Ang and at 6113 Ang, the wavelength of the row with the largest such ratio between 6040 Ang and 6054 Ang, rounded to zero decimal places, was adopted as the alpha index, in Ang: 6053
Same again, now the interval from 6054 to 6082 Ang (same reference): 6065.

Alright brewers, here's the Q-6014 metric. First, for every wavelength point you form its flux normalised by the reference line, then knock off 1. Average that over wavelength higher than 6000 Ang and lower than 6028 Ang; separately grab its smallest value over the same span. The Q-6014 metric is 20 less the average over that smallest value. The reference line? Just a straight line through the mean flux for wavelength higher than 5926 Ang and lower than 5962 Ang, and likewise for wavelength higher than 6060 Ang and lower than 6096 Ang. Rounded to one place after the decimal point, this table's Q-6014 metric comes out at 20.9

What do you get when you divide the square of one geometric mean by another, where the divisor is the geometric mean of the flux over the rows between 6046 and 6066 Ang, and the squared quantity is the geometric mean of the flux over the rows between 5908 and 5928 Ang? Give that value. 9.7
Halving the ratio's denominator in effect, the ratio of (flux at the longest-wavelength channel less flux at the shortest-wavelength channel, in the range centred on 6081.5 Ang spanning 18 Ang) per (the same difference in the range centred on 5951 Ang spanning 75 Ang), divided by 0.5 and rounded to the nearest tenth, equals 4.1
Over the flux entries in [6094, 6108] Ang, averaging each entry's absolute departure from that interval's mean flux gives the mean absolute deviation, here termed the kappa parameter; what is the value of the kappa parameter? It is 0.33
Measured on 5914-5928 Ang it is 0.25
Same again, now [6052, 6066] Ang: 0.45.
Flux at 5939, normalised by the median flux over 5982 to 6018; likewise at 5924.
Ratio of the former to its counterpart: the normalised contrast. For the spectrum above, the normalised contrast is 0.94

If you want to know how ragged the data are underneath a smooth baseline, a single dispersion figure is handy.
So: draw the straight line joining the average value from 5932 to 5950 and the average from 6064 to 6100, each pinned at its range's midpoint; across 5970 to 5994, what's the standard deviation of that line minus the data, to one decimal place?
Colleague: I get 0.4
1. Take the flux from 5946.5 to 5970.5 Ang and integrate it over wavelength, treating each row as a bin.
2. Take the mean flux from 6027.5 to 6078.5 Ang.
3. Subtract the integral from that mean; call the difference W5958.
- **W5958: -213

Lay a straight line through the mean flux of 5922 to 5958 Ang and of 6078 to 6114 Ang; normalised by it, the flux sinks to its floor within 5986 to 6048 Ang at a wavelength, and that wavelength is 5996 Ang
